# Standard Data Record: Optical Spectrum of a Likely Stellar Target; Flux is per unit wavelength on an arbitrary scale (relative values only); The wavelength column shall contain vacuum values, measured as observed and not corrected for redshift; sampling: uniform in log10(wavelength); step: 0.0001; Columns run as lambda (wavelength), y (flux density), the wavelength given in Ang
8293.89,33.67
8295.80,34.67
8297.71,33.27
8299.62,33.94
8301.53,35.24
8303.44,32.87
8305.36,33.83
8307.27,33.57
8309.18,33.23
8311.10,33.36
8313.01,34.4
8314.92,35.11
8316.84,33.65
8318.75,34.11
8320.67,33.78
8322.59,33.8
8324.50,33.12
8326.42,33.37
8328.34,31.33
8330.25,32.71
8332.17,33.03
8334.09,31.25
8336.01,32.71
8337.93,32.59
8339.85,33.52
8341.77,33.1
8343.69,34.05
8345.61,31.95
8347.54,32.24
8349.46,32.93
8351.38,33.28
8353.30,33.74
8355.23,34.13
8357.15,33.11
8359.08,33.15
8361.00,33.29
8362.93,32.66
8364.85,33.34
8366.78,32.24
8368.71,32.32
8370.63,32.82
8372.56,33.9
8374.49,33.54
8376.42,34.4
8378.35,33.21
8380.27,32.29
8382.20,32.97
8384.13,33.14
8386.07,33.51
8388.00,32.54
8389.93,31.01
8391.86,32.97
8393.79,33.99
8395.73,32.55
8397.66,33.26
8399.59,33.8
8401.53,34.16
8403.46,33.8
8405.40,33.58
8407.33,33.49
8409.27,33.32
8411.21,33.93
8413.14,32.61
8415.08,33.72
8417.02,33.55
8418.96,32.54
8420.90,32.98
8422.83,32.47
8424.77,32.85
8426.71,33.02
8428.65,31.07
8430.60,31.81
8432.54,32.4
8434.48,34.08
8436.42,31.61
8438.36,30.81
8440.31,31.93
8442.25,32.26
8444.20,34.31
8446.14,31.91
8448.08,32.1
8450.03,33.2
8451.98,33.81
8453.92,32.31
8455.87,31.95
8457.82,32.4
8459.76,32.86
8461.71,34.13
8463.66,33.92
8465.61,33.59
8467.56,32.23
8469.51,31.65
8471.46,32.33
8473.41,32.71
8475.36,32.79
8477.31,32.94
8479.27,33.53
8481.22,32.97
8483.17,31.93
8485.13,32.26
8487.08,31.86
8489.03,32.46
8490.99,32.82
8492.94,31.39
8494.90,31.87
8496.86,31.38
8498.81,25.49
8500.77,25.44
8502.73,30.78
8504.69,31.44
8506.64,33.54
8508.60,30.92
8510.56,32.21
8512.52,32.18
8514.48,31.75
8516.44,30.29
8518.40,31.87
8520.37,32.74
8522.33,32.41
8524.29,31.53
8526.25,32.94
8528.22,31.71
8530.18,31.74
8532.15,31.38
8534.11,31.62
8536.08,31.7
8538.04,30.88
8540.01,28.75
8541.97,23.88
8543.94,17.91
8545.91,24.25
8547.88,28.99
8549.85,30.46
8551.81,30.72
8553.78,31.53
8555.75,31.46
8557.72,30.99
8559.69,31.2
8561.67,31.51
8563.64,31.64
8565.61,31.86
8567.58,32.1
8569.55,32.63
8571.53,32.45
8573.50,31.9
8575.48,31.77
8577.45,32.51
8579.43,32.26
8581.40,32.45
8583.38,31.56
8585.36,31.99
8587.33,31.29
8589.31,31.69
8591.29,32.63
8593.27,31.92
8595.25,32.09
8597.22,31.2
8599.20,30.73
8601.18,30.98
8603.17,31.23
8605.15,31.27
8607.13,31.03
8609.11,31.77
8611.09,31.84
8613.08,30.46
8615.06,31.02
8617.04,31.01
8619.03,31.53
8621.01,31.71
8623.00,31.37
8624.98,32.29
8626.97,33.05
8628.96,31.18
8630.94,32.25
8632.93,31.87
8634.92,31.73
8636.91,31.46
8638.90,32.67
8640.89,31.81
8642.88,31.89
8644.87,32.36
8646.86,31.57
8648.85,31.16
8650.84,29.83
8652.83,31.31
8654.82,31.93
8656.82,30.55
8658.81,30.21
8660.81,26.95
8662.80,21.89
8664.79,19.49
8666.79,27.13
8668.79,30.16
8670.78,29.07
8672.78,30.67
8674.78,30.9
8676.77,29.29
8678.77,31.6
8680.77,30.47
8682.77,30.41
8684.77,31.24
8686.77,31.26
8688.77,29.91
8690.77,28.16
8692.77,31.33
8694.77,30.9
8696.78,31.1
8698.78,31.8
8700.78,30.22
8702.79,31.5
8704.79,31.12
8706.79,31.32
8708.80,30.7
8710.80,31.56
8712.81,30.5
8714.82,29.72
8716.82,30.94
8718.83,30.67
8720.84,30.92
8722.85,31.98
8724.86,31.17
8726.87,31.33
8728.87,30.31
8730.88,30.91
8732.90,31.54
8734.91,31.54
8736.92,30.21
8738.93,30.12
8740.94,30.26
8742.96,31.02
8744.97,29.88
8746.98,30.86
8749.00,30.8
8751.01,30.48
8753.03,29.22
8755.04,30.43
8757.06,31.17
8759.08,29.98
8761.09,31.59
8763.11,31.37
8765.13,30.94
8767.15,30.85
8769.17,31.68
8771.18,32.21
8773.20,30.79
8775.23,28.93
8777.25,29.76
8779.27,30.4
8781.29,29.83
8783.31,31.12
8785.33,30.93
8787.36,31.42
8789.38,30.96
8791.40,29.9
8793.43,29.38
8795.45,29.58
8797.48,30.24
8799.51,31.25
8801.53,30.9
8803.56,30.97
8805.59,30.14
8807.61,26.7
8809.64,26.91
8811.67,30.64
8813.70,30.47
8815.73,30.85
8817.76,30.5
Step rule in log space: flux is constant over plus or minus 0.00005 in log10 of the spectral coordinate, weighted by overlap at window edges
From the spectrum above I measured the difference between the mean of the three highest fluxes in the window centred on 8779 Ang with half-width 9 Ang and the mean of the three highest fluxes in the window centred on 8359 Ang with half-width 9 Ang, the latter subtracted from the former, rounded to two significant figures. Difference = -2.2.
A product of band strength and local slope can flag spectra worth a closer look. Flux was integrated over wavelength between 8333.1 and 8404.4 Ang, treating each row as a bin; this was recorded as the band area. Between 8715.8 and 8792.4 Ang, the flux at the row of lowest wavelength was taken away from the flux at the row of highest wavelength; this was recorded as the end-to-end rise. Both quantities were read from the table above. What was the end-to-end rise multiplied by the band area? -2452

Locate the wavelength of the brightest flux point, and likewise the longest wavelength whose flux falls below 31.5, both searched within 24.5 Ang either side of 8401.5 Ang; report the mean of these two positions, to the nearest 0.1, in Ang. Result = 8395.7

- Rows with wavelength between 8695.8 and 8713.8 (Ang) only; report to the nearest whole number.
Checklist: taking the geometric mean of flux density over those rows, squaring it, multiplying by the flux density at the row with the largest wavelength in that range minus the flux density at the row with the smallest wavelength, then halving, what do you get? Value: -290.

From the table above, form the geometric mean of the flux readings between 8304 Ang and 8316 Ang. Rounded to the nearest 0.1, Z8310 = 33.9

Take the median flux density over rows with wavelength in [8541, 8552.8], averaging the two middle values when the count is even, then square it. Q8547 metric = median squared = 709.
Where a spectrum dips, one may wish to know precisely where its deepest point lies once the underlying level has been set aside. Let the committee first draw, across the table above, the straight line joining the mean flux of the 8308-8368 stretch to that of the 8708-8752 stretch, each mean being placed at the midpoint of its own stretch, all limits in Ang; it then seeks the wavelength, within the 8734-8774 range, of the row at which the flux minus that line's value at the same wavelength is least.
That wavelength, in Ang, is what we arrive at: 8753.03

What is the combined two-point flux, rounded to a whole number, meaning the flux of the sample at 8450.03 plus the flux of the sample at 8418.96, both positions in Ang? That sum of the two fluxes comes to 66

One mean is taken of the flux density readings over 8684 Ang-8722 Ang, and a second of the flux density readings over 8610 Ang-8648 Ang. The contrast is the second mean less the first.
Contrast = 1.0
